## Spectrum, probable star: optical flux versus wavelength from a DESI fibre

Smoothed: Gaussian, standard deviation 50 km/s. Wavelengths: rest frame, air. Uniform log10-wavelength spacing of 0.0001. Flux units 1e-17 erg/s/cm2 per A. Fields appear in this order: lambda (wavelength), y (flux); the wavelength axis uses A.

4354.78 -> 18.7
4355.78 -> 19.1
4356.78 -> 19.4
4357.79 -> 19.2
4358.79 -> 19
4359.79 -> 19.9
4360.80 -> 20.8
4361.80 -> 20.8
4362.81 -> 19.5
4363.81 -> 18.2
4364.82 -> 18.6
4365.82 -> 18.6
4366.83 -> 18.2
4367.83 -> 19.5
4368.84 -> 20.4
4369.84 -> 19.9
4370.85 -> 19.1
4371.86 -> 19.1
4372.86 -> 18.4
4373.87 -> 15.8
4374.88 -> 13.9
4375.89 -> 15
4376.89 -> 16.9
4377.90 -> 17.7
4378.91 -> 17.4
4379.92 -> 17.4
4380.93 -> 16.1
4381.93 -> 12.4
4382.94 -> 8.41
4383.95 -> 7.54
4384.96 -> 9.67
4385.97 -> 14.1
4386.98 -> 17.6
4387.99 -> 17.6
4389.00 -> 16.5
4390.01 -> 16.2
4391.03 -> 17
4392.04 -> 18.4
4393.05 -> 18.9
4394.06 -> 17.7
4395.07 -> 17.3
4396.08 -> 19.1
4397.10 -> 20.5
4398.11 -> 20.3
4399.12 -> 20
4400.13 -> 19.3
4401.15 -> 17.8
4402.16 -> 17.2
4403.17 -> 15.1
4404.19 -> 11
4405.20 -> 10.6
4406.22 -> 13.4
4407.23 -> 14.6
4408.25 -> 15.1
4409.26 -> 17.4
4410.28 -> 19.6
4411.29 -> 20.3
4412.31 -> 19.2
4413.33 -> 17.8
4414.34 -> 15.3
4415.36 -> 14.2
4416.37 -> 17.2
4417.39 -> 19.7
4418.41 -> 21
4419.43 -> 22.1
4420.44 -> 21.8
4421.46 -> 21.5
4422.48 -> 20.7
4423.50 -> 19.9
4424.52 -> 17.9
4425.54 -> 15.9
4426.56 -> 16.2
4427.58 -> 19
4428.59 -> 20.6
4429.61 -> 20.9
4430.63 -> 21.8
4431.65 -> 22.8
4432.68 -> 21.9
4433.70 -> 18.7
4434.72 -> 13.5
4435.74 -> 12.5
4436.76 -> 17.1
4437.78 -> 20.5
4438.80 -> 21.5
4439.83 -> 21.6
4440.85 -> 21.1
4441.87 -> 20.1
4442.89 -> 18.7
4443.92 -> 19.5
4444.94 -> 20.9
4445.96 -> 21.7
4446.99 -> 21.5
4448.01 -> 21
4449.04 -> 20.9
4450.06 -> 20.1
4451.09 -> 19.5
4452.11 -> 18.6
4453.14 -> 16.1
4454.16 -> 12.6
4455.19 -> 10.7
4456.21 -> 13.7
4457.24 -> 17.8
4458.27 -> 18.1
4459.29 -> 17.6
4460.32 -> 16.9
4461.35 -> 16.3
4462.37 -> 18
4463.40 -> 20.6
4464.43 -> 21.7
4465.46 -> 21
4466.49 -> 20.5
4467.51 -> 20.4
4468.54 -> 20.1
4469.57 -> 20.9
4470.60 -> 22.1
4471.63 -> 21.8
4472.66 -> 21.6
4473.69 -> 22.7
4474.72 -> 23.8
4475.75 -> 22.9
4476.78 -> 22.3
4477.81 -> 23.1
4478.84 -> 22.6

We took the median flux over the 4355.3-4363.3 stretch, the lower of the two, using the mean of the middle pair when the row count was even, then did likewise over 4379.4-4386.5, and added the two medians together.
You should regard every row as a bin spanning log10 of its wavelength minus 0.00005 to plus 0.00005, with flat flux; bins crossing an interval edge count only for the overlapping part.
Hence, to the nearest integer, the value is 32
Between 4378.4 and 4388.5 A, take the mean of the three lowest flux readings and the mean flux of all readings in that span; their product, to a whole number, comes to 118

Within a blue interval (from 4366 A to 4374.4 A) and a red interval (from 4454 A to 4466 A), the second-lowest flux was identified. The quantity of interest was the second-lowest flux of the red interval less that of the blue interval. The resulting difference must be -6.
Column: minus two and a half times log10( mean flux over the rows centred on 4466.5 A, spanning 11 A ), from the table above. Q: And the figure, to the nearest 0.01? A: -3.27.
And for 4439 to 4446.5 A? -3.28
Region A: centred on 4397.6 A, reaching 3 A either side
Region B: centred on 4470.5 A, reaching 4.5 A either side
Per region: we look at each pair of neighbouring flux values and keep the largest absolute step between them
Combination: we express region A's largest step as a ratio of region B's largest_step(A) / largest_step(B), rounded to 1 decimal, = 1.5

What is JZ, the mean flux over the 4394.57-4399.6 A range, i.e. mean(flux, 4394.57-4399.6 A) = 19.4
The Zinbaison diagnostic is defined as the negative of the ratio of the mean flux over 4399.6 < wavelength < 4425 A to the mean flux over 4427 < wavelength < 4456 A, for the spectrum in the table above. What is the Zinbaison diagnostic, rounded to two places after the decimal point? -0.92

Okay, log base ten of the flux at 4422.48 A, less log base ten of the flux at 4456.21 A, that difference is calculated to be 0.18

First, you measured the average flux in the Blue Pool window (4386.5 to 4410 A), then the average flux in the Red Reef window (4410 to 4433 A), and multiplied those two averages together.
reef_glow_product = 329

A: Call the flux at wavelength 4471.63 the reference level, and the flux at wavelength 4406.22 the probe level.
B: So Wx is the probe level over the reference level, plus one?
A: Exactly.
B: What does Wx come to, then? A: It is 1.61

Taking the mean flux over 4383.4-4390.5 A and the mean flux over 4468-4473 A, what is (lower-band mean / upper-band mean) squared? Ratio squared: 0.44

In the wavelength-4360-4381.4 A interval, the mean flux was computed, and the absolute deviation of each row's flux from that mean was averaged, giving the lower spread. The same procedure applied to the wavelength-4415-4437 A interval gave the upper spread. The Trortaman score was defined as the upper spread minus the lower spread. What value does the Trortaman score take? 1.1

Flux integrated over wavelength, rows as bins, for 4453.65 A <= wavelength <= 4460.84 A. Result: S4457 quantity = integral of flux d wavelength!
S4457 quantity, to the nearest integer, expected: 110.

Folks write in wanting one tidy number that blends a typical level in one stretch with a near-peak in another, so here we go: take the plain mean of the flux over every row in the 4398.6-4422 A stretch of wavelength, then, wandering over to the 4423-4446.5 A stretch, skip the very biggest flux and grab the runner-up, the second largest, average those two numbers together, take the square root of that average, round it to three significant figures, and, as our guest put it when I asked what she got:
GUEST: 4.44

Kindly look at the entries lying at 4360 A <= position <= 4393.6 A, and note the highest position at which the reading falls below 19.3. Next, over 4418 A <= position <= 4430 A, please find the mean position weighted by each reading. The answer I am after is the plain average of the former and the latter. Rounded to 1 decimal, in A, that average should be 4408.4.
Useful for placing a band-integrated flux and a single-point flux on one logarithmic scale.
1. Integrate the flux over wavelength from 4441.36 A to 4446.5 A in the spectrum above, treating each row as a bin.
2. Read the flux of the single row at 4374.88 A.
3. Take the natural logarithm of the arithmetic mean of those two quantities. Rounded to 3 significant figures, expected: 4.07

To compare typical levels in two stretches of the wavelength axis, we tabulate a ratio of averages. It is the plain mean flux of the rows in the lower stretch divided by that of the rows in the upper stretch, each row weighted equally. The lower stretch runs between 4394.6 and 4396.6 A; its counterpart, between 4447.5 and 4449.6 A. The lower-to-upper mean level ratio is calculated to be 0.87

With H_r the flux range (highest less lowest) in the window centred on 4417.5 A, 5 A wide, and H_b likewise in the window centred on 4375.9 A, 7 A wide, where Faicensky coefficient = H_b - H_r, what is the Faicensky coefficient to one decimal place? -3.4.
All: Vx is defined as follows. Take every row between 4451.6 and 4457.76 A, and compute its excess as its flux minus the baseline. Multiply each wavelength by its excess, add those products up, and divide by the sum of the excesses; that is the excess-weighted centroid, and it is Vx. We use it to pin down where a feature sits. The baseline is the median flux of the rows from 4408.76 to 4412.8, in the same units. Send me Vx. 4454.9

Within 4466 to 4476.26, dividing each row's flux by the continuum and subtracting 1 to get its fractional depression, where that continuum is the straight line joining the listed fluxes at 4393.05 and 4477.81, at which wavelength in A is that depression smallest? 4468.54 A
